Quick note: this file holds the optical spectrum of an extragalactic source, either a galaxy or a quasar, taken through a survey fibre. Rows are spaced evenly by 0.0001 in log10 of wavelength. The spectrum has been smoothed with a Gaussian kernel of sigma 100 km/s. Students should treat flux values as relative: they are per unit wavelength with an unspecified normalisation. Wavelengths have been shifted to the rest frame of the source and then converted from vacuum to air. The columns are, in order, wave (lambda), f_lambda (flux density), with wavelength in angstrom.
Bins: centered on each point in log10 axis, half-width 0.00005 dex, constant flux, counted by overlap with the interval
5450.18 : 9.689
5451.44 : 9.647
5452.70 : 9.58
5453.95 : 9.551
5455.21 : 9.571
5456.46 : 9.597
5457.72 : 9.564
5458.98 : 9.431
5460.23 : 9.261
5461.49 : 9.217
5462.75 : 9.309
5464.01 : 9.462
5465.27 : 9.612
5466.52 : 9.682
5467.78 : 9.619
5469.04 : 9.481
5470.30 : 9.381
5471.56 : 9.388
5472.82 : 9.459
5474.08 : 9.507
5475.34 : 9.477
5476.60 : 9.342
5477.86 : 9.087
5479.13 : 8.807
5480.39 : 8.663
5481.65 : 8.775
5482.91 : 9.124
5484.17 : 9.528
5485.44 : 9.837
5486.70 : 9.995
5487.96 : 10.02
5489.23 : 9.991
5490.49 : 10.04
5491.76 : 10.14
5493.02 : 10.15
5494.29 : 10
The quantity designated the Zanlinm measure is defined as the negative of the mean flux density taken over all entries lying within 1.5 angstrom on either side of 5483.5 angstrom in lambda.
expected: -9.3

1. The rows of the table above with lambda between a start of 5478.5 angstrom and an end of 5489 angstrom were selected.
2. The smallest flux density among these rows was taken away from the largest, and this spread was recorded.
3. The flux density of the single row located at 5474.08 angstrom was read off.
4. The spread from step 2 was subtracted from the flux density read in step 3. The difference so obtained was 8.15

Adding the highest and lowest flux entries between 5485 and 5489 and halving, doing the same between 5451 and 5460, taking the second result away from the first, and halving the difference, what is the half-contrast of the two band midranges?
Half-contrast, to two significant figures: 0.19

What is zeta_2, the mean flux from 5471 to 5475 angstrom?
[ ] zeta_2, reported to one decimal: 9.5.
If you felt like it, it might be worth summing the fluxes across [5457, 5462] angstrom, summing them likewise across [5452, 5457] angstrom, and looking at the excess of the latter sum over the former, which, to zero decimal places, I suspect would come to 1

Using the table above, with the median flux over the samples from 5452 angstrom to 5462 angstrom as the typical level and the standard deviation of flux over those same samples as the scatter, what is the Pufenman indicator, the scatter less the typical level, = -9.4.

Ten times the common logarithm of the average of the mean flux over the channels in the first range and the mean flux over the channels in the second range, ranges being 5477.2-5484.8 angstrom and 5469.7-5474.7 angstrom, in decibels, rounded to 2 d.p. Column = 9.65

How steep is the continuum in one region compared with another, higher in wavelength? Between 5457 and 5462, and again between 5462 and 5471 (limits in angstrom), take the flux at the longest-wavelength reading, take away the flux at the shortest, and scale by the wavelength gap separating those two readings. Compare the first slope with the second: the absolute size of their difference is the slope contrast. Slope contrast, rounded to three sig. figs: 0.102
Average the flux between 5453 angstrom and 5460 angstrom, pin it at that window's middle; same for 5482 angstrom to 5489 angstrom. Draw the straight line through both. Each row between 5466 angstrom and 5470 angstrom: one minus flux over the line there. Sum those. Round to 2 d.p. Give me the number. 0.00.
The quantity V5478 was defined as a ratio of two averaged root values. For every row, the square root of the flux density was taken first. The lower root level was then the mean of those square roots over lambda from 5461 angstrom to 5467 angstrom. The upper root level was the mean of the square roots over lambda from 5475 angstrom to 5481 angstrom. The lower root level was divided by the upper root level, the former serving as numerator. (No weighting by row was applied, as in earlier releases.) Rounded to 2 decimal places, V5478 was 1.02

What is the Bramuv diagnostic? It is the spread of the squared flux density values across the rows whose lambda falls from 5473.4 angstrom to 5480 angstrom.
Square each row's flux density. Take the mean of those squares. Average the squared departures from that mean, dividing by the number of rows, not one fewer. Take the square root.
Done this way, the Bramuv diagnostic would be 4.84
